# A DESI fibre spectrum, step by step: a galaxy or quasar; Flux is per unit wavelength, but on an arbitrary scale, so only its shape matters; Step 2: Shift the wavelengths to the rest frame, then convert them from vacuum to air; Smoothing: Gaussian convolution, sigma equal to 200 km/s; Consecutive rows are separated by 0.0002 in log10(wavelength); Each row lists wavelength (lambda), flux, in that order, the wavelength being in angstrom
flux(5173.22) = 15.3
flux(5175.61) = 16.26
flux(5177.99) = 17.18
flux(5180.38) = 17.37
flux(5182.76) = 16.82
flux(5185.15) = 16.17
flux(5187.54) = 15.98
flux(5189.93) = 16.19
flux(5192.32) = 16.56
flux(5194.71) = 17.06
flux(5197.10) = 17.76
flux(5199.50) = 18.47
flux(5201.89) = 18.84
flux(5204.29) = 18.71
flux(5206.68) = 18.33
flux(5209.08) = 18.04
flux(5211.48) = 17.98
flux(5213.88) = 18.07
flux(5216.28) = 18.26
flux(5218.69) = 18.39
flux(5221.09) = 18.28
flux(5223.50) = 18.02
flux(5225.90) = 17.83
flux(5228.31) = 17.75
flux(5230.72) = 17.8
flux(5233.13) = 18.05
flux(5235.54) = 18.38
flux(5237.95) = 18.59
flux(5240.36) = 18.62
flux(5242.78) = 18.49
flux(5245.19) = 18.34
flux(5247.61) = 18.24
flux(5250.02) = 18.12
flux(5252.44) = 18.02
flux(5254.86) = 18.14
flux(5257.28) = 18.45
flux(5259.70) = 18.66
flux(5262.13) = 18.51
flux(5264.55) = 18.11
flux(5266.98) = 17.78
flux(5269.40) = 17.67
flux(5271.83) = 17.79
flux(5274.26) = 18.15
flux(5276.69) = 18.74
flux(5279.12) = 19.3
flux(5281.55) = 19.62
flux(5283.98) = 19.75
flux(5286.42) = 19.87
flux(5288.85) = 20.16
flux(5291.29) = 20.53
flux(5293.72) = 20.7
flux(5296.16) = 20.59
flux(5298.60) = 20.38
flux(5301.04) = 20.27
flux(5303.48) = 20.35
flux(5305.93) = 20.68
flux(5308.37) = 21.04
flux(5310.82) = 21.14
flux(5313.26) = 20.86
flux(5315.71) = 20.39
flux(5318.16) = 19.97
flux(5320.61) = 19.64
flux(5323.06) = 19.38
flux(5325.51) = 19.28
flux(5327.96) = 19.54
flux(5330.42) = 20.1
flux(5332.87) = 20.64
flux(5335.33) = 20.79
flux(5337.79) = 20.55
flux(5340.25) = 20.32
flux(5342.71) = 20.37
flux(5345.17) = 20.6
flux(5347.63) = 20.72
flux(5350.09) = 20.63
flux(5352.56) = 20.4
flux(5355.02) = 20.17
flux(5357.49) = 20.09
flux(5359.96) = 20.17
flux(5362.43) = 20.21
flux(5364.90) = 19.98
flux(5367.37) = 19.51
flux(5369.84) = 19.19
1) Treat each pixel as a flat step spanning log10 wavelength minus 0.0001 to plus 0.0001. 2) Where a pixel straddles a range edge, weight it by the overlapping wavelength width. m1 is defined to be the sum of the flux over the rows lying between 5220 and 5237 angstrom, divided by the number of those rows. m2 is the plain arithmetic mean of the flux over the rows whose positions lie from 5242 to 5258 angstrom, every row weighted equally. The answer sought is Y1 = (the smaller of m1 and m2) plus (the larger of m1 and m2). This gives 36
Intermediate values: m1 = 18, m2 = 18.3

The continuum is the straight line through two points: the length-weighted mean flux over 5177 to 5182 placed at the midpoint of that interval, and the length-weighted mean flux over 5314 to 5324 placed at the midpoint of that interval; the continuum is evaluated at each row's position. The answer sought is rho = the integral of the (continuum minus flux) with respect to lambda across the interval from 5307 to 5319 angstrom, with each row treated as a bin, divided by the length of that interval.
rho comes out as -0.9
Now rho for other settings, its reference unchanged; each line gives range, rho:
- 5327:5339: -0.2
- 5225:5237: 0.2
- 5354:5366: 0.6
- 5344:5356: 0.0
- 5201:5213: -0.6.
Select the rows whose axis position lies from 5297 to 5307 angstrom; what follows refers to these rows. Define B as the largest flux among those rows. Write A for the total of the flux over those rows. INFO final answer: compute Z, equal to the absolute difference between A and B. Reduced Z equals 61.0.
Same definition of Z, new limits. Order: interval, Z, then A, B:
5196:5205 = 54.9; 74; 18.84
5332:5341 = 61.5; 82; 20.79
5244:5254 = 54.4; 73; 18.34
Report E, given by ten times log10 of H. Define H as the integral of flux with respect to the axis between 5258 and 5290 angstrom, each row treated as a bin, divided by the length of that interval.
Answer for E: 12.7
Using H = 19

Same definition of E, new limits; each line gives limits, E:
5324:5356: 13.1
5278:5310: 13.1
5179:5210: 12.4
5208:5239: 12.6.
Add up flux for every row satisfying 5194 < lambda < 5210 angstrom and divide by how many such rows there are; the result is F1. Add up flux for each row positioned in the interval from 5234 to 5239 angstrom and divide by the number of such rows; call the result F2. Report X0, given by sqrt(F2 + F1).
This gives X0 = 6.05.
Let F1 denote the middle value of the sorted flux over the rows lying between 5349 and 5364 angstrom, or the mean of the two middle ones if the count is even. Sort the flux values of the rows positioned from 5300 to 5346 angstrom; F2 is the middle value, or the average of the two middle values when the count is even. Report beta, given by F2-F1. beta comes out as 0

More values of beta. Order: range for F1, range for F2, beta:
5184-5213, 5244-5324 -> 2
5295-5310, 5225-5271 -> -2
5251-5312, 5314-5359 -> 1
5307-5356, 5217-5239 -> -2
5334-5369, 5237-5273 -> -2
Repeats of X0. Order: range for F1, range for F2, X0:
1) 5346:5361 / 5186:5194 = 6.05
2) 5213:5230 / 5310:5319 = 6.22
